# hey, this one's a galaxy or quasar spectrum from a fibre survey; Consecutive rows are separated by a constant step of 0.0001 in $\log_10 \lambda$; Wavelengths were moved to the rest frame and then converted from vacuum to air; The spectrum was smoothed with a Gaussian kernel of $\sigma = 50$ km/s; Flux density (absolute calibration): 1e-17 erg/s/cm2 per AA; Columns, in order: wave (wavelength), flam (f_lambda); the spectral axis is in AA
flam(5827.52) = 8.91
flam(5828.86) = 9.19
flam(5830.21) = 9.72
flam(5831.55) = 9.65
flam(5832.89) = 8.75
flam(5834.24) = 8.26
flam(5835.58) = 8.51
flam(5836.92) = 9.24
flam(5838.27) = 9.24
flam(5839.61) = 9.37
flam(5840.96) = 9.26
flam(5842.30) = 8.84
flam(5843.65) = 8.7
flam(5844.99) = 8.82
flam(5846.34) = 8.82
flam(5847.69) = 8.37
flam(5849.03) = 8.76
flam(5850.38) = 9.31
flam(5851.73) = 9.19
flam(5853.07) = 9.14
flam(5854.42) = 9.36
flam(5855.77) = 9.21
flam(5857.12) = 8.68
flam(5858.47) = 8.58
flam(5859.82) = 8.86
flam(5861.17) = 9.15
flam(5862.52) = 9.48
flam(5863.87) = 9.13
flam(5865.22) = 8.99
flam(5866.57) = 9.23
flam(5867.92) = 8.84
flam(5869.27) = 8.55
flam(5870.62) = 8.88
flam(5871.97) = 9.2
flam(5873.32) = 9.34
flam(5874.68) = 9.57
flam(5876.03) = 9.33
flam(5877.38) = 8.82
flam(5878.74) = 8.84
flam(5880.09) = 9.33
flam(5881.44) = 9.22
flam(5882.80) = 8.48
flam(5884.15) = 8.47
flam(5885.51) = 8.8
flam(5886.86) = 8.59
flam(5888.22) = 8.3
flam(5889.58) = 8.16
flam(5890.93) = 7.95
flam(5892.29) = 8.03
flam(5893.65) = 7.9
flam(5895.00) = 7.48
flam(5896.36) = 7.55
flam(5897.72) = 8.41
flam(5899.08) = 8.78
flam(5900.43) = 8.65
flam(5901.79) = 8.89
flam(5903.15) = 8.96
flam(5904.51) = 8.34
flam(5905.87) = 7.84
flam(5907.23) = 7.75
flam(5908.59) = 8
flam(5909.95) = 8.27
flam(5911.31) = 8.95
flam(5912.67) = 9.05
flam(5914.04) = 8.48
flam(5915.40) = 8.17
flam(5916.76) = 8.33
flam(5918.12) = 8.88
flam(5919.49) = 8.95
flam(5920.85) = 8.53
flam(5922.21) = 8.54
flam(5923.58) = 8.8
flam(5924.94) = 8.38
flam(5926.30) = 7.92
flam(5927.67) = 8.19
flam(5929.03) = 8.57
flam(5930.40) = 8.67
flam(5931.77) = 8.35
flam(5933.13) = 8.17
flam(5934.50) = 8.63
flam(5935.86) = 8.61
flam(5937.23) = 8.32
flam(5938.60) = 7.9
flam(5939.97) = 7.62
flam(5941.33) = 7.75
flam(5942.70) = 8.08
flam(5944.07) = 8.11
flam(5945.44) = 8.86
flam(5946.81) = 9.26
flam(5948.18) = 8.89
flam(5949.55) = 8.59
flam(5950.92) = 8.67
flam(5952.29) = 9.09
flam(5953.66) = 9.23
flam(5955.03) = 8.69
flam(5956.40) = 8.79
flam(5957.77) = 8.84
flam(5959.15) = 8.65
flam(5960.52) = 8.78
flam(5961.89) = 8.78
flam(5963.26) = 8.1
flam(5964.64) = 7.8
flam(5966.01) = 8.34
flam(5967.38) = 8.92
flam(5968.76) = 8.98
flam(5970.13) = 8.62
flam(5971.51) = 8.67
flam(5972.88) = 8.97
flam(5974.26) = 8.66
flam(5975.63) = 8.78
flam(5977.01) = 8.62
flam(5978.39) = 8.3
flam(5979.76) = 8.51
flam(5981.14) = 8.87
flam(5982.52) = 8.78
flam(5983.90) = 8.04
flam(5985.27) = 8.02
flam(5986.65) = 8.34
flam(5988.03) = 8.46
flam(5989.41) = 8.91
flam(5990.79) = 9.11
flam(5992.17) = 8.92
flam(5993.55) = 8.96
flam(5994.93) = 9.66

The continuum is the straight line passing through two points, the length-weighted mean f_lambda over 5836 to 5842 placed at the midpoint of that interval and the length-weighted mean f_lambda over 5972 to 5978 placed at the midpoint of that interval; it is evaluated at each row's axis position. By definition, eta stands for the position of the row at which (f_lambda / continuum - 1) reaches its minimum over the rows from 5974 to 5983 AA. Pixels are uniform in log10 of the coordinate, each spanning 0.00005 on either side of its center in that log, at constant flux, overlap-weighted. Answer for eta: 5978.39 AA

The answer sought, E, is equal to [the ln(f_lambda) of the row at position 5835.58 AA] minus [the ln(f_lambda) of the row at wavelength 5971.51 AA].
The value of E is -0.02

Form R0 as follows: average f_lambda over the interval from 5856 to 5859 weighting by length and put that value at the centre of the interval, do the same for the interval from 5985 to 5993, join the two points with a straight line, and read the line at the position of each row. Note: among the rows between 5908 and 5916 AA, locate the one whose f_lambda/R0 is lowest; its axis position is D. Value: 5908.59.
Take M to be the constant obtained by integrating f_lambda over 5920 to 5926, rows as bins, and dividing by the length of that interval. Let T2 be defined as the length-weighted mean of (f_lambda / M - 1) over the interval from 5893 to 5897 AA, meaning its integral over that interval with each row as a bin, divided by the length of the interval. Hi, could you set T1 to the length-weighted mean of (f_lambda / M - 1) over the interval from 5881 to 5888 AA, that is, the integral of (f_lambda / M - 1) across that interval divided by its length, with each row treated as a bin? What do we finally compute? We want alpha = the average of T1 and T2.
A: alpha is -0.046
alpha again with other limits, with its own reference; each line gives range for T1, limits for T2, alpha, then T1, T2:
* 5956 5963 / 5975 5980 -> 0.011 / 0.021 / 0.00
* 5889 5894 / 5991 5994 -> -0.007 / -0.062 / 0.05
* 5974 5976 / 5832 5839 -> 0.027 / 0.021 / 0.03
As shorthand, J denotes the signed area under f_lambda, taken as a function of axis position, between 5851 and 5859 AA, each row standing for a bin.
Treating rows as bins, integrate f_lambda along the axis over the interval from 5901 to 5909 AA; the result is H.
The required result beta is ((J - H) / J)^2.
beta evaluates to 0.006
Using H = 66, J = 72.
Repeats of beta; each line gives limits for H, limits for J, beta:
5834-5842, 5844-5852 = 0.000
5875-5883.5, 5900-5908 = 0.021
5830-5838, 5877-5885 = 0.000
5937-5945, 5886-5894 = 0.001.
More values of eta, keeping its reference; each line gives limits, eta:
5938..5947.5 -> 5939.97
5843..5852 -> 5847.69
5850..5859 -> 5858.47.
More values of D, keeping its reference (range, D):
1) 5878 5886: 5884.15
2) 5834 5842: 5834.24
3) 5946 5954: 5949.55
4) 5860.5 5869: 5867.92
